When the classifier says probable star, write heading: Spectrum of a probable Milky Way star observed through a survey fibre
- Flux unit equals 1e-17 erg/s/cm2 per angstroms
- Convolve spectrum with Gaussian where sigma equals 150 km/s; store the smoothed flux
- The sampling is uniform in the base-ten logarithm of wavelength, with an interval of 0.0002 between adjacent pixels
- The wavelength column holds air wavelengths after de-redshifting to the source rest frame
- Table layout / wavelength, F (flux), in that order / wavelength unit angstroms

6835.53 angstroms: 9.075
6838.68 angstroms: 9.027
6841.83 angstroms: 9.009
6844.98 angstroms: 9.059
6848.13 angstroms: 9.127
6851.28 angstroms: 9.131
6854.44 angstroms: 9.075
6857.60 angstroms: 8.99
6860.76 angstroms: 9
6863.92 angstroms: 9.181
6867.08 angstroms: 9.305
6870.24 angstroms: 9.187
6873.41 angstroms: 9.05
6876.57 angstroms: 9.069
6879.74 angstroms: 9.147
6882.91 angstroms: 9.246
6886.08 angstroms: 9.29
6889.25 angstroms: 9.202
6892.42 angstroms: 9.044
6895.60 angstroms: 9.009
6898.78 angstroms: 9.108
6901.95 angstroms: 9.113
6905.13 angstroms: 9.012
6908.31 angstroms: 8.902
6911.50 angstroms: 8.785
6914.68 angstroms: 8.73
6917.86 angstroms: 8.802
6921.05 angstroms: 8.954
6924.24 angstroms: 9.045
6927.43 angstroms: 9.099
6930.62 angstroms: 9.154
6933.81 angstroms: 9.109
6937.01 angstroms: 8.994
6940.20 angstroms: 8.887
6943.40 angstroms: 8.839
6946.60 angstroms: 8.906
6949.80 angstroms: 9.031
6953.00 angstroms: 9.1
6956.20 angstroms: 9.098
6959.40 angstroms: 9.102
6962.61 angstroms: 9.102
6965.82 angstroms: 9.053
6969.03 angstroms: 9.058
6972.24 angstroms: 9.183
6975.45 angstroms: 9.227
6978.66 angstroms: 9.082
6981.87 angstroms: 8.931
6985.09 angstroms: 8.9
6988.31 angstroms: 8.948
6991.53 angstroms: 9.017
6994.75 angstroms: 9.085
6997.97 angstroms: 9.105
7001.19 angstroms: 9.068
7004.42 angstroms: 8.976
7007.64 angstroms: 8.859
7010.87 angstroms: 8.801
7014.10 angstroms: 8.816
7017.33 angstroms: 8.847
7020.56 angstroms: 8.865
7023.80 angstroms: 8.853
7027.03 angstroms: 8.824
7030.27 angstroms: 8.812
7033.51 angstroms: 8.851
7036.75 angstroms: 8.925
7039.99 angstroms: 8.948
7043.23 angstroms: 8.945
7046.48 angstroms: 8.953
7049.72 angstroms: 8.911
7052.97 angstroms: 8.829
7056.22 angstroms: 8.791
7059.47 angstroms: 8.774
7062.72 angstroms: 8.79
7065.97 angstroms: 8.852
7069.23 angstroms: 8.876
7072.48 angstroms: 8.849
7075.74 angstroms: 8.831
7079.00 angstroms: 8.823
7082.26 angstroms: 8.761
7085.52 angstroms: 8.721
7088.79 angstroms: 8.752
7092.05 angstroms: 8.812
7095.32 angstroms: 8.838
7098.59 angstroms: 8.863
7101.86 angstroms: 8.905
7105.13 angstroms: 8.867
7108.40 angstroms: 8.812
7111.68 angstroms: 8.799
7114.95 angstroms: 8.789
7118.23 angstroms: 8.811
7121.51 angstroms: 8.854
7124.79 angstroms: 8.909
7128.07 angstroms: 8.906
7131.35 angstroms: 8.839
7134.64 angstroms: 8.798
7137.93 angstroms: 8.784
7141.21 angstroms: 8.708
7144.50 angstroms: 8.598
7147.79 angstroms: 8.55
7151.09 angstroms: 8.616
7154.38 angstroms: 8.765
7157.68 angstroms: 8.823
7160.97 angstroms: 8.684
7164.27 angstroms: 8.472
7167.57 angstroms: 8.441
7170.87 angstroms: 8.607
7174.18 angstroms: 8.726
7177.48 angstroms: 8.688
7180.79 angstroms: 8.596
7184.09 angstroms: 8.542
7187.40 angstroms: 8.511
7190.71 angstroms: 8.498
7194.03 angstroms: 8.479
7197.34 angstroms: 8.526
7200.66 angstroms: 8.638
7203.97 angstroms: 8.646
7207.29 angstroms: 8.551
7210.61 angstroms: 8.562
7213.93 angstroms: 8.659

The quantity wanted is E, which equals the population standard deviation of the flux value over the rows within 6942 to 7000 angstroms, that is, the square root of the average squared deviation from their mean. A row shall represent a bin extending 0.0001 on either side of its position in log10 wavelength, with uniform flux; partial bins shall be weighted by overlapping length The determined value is 0.10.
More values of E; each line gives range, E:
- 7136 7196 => 0.11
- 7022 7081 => 0.06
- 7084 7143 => 0.06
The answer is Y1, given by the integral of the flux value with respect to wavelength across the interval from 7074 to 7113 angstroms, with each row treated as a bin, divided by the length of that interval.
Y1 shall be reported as 8.81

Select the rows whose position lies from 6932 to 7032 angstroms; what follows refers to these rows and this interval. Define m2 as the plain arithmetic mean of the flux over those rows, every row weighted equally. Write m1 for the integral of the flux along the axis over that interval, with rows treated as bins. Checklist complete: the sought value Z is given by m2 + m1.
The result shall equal 907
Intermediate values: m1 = 898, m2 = 8.98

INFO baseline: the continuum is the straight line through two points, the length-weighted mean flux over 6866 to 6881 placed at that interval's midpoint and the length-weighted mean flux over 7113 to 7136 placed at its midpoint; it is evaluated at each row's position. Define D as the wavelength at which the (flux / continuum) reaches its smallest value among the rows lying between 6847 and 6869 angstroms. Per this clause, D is 6857.60 angstroms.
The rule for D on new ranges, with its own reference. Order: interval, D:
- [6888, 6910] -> 6908.31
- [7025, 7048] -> 7030.27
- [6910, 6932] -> 6914.68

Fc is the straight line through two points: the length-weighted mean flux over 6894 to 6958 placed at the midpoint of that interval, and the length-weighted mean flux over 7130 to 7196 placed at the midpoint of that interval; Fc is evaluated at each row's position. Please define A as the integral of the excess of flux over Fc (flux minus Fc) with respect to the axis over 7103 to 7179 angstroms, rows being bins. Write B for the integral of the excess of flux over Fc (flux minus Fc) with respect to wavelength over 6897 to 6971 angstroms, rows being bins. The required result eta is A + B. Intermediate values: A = 5.1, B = 2.1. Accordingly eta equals 7.2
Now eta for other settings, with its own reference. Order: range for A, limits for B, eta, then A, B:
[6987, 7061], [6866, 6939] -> 7.5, 4.8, 2.7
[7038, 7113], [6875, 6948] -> 6.7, 5.7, 1.0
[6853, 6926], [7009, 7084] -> 4.4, 1.2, 3.2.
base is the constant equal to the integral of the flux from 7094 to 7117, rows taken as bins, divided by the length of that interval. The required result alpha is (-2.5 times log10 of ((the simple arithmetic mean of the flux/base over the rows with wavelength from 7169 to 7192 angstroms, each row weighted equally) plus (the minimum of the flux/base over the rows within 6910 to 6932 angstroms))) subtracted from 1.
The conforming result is 1.73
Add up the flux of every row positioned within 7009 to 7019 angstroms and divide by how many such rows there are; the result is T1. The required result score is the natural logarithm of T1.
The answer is 2.18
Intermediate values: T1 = 8.82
